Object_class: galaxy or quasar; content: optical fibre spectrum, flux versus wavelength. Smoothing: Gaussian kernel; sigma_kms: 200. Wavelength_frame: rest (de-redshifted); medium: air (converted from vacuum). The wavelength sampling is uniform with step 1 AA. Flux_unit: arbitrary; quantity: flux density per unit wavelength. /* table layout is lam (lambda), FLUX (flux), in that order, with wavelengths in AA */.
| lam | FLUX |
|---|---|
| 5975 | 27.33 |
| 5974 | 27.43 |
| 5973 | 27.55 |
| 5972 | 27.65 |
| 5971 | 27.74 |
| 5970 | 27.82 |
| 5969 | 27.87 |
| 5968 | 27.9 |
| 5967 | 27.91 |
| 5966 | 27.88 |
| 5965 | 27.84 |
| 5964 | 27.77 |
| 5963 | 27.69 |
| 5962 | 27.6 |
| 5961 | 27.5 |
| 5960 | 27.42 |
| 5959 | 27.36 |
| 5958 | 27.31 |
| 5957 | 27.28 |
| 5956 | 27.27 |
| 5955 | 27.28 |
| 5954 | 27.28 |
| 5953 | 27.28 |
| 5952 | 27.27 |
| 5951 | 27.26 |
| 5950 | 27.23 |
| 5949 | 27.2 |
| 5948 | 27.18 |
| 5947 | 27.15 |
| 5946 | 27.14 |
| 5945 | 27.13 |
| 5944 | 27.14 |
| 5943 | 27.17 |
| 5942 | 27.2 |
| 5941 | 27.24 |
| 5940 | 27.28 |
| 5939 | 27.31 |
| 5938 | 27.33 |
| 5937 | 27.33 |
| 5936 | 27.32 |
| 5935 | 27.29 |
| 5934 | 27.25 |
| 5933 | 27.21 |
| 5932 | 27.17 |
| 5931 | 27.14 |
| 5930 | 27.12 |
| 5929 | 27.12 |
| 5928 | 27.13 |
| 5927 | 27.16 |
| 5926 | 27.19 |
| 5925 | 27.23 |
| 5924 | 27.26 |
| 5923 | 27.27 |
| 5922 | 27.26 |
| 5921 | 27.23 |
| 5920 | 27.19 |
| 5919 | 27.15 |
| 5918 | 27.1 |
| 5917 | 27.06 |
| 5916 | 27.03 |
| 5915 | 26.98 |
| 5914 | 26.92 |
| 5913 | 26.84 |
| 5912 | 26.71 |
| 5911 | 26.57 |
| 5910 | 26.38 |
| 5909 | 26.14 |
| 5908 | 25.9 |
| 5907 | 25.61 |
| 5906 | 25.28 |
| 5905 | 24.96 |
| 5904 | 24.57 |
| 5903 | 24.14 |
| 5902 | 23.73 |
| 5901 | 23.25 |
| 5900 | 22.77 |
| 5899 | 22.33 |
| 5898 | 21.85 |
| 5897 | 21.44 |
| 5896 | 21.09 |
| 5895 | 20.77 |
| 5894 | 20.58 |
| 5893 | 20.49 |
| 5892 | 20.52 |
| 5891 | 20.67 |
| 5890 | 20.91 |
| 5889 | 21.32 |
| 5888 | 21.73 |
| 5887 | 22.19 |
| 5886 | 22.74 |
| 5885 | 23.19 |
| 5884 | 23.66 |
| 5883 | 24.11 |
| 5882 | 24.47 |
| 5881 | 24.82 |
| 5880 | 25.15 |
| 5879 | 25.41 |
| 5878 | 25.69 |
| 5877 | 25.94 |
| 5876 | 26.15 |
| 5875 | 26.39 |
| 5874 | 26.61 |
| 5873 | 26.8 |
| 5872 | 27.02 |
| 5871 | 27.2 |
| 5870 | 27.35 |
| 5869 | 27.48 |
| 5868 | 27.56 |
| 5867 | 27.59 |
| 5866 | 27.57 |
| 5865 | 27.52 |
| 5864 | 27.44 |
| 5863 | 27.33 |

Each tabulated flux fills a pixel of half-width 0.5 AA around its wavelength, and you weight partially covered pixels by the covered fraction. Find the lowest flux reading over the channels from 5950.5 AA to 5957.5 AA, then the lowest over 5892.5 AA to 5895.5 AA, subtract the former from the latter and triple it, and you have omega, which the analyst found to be -20.3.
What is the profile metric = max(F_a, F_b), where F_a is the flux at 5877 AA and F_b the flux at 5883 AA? 25.9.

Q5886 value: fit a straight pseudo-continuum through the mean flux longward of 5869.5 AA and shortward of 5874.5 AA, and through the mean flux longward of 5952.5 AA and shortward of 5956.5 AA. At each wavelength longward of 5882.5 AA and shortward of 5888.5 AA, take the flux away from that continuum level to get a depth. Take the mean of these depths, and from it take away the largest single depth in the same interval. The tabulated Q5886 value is -1.22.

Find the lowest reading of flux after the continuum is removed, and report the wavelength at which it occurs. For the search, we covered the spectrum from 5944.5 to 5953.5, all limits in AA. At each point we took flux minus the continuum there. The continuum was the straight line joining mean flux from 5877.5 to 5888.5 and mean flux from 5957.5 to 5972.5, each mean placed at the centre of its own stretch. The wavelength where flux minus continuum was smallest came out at 5953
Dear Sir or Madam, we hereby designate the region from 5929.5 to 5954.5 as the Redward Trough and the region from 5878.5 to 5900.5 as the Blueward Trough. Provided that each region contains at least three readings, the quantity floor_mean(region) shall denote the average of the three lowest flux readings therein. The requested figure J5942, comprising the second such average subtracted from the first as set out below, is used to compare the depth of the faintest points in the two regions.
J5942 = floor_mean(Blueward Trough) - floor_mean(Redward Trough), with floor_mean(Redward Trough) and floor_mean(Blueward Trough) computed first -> -7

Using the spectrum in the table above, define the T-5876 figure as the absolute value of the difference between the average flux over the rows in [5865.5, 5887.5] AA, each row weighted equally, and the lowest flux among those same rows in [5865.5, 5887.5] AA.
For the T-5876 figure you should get 3.5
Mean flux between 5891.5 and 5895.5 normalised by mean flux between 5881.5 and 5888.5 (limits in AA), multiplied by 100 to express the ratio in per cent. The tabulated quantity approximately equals 89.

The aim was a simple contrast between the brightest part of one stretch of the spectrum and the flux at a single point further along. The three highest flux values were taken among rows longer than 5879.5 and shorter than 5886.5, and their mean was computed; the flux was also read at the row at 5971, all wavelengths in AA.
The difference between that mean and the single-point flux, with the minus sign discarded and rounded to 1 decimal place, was 2.9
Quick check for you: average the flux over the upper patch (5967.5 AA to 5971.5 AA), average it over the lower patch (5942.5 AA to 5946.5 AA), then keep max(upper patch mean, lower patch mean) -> 27.83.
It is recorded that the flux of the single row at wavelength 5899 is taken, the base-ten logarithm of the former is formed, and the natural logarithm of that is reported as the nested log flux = 0.299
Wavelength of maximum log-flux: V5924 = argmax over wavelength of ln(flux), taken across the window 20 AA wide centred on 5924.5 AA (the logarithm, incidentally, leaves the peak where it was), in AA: 5923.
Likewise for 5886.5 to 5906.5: 5906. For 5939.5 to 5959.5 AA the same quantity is 5959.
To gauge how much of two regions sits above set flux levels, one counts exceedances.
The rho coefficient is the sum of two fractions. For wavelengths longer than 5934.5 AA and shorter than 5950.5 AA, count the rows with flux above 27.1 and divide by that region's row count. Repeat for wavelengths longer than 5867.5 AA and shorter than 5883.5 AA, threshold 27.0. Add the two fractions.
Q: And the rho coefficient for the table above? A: 1.3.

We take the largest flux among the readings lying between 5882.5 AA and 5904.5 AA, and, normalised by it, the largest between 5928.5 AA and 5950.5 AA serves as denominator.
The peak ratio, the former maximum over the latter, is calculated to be 0.90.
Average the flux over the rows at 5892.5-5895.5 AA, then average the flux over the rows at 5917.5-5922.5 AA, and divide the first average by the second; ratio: 0.76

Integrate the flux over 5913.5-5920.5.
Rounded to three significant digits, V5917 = 189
